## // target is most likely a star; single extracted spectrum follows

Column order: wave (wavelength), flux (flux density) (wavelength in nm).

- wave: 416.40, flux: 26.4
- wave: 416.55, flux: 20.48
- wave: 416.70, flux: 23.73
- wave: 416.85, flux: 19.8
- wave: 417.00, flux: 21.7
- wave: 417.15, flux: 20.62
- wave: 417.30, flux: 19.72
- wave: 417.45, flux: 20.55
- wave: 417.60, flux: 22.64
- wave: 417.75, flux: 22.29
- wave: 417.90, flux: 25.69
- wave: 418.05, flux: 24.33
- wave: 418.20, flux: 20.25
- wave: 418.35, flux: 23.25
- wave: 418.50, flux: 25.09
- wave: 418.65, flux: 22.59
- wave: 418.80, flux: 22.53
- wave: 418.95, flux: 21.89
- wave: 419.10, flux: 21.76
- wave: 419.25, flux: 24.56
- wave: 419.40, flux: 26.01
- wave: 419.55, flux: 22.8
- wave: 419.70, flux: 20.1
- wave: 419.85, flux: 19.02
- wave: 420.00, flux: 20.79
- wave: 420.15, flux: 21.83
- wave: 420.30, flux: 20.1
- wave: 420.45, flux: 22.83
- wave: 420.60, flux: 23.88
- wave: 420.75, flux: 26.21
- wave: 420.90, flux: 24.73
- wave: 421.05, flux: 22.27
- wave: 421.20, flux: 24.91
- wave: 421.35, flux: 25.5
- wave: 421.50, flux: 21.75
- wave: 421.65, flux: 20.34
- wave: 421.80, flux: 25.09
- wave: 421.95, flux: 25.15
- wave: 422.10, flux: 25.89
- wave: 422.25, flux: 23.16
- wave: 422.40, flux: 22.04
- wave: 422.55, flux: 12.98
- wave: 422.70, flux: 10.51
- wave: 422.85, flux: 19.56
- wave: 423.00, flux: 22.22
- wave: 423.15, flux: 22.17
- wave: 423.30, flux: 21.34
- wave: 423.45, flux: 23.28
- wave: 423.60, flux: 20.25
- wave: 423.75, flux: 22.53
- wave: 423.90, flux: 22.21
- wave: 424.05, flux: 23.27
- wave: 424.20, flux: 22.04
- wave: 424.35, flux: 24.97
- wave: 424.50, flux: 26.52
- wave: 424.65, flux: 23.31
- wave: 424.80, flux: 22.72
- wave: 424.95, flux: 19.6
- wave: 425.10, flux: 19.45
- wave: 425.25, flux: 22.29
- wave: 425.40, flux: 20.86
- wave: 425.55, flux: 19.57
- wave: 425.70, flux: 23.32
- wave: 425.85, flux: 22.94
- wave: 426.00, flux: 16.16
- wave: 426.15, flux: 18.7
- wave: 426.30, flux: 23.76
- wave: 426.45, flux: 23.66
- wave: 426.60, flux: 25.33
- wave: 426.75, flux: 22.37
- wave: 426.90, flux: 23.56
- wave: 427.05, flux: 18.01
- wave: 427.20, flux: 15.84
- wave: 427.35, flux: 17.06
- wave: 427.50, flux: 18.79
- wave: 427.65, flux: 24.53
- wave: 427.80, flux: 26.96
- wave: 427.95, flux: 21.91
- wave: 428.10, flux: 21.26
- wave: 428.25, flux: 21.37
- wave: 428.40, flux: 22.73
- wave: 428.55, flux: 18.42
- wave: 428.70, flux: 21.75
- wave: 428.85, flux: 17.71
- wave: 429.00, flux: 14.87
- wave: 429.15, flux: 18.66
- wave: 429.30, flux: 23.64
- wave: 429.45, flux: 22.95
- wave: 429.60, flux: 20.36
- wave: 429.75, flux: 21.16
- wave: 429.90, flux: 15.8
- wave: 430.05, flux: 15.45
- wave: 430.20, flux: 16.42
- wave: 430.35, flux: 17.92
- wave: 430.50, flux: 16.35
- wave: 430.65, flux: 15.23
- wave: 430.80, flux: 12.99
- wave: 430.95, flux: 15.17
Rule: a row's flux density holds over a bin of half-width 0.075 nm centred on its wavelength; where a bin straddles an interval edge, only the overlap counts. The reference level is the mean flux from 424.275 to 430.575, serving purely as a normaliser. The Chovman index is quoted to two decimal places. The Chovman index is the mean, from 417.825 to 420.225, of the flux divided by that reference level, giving 1.09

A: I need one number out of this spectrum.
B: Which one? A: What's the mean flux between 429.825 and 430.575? 16.4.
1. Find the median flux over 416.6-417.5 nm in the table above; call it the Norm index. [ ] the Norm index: 20.6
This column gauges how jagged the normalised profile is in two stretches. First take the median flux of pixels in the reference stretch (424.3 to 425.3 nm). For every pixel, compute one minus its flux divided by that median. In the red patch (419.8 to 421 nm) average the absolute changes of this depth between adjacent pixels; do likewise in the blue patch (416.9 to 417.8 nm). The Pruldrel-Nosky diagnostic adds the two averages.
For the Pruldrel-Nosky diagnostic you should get 0.122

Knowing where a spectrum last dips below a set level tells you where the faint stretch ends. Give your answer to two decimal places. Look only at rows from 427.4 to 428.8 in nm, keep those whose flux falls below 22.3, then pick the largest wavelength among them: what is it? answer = 428.70 nm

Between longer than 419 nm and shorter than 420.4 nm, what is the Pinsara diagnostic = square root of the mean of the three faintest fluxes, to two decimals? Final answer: 4.44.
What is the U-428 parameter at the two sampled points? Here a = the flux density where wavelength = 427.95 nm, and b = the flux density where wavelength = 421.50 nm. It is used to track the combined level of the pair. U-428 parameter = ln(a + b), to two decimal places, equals 3.78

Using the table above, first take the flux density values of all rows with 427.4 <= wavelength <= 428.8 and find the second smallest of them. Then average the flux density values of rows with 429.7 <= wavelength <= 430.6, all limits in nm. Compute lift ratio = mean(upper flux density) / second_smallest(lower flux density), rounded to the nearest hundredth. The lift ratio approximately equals 0.91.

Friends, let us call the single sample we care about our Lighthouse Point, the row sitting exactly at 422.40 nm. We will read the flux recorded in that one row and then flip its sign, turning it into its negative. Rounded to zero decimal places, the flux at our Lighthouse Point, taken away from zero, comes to -22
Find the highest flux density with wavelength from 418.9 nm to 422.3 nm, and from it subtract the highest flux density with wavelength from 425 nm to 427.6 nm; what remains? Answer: 1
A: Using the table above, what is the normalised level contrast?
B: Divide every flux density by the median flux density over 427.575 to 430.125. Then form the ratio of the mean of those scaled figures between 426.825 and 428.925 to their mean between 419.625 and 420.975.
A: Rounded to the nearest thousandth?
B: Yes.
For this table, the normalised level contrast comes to 0.934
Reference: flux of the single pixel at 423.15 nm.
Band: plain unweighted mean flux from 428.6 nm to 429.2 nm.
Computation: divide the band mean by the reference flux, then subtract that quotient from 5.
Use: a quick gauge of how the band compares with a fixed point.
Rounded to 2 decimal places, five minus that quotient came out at 4.18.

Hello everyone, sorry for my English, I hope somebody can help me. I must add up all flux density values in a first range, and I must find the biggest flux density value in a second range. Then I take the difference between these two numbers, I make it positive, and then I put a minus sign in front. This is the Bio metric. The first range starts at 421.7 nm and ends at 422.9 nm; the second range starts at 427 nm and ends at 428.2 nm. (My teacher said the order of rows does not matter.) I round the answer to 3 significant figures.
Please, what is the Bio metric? -137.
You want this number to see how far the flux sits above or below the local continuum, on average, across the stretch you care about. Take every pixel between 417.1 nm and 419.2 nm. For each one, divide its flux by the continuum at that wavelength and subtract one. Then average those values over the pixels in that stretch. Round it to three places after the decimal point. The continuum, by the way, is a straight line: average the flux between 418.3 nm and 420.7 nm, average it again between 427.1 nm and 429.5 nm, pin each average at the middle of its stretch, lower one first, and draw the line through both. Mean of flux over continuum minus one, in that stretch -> -0.016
